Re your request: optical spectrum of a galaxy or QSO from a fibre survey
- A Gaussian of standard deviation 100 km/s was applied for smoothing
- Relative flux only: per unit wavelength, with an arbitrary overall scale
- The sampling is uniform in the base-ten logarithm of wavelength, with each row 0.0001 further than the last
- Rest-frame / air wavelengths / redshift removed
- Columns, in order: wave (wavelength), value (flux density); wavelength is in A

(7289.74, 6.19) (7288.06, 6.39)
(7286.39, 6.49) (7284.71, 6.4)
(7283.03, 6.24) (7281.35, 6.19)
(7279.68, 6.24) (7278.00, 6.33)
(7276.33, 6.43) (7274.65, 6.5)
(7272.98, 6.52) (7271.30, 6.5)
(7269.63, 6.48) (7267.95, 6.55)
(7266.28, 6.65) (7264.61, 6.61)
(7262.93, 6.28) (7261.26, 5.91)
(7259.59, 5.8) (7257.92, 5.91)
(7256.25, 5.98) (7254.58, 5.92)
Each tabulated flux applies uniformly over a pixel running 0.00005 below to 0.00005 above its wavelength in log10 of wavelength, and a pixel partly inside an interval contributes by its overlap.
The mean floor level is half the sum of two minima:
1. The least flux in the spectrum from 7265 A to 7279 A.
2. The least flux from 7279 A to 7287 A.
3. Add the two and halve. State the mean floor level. 6.26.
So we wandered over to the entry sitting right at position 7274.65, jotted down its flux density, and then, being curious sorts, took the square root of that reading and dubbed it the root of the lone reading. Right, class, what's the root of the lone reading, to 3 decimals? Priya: 2.550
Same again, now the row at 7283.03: 2.498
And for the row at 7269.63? 2.546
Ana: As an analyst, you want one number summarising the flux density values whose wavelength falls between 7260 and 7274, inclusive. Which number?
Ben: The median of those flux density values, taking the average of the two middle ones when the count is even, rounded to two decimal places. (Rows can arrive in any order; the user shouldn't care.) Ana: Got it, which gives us 6.51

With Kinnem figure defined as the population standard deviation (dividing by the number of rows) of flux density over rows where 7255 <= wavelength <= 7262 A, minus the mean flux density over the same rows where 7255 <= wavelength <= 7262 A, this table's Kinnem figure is -5.84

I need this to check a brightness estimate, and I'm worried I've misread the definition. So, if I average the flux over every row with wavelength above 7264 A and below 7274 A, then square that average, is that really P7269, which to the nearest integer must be 43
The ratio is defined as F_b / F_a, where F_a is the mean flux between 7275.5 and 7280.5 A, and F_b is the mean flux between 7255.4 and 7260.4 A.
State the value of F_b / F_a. 0.931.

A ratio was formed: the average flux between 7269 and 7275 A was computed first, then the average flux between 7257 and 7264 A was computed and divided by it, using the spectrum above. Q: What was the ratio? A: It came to 0.92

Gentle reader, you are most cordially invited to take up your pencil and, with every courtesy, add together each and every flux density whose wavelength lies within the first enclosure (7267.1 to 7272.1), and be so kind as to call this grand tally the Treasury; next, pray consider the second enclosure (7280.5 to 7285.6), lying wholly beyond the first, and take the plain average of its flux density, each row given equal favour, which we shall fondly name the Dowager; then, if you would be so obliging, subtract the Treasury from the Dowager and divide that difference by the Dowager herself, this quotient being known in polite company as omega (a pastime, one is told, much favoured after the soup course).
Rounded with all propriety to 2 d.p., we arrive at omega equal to -2.11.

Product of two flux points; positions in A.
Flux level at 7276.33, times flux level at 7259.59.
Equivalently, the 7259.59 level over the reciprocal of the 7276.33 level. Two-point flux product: 37.3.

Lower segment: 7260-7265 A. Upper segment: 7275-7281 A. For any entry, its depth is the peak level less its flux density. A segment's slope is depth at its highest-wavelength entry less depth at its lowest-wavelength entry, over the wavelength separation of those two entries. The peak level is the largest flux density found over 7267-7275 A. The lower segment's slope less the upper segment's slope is -0.27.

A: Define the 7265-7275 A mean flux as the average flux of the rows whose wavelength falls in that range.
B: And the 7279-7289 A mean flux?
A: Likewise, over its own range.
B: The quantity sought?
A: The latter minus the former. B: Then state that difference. -0.21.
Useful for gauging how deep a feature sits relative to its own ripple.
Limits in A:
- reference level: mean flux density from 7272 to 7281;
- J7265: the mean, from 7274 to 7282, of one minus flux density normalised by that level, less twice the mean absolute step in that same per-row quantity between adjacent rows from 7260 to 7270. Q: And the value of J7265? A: -0.05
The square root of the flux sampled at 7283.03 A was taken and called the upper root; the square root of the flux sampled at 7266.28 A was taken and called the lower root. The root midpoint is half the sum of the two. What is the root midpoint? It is 2.54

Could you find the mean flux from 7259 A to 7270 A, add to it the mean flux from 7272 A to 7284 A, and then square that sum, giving 161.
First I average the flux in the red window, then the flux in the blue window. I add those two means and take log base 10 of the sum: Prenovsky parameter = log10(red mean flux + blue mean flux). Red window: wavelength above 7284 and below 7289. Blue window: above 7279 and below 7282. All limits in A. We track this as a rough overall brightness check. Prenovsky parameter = 1.10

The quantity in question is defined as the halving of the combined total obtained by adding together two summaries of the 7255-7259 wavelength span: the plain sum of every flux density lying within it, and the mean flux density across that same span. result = 8.9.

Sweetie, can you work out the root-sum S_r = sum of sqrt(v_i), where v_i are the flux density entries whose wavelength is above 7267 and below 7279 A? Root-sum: 18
